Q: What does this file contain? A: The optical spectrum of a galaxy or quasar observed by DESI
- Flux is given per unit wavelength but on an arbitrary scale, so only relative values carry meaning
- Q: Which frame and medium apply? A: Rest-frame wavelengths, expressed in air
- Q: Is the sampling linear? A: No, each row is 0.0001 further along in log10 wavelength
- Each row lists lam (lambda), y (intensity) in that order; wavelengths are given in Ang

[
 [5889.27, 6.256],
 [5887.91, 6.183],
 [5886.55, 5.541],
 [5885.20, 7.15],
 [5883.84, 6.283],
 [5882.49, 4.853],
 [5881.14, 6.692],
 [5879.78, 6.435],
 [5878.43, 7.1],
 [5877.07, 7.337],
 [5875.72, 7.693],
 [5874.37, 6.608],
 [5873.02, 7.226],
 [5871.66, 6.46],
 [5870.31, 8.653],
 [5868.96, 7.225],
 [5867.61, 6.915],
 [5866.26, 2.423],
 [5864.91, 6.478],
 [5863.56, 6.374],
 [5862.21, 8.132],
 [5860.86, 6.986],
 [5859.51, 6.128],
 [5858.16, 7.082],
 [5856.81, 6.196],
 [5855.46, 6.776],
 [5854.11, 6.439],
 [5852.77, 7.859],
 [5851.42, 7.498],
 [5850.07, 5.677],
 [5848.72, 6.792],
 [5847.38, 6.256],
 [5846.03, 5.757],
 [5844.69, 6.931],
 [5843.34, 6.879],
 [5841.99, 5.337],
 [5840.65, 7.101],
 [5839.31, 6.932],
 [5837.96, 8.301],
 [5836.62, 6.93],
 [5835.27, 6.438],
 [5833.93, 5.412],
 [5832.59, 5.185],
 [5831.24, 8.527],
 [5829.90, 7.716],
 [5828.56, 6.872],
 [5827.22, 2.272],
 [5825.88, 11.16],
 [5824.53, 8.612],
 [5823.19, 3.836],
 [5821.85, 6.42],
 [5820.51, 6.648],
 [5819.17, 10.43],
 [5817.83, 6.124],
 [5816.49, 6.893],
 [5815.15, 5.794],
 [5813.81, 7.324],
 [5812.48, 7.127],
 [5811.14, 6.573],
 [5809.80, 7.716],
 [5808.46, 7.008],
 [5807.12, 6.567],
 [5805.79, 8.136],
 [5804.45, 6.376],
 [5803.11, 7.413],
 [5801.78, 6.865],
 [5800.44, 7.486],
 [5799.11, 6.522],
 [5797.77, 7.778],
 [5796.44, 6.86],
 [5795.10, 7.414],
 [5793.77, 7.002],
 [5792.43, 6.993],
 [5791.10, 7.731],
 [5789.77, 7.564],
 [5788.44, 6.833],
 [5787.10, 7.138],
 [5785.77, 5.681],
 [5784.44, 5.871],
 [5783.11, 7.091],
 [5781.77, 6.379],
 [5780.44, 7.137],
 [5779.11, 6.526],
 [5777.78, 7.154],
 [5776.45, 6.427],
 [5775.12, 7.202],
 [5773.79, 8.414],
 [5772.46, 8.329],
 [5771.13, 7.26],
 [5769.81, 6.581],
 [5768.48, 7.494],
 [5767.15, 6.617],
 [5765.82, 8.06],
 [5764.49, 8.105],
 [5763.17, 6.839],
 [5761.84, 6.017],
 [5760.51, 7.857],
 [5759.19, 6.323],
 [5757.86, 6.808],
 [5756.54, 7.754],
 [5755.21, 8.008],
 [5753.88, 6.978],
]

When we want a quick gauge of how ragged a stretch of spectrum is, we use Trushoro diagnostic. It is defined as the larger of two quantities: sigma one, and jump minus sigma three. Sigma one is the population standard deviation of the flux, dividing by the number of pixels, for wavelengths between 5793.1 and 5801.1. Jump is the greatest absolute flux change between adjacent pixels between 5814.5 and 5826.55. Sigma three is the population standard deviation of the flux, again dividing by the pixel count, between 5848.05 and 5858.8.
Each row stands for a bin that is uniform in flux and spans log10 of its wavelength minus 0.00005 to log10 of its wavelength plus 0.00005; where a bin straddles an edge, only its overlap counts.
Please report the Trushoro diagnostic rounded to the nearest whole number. 4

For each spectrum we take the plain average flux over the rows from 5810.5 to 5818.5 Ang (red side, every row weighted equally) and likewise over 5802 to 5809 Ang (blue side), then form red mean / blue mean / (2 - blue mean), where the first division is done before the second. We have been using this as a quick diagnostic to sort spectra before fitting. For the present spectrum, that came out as -0.18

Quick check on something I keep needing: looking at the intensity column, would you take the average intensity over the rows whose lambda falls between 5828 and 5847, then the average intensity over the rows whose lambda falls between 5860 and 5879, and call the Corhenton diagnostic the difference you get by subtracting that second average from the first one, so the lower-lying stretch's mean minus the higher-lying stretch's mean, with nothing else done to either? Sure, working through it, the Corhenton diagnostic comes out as -0.09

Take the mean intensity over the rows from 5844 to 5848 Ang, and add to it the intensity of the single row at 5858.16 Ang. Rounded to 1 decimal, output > 13.4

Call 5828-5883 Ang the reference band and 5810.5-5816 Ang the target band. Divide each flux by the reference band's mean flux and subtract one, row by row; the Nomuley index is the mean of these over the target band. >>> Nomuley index 0.00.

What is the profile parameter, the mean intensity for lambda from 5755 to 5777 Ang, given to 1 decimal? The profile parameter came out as 7.3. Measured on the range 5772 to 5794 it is 7.0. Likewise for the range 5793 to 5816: 7.1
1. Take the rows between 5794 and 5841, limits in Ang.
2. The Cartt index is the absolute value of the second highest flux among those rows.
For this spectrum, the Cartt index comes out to 10.4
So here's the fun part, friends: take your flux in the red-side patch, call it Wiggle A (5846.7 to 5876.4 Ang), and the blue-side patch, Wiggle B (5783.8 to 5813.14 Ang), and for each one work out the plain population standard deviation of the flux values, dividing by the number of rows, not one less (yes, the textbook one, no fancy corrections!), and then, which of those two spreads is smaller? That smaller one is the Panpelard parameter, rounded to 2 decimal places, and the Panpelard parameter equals 0.60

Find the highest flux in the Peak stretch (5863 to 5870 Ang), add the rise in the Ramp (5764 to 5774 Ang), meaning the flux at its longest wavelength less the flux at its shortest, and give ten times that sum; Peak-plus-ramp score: 75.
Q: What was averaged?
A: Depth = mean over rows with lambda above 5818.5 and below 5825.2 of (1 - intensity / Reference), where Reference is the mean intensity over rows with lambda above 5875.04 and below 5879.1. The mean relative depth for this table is 0.025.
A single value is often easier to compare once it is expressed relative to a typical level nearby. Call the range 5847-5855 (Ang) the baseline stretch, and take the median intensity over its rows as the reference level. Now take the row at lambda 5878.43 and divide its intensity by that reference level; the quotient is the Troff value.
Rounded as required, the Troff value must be 1.07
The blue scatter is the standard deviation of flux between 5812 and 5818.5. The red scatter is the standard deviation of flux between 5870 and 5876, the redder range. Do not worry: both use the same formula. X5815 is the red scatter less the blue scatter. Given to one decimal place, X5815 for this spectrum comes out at 0.2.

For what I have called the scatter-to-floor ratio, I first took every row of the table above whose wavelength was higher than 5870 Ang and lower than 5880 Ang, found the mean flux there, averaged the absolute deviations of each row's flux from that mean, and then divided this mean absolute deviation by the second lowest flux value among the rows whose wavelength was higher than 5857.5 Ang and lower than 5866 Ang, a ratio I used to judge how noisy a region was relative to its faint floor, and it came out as 0.084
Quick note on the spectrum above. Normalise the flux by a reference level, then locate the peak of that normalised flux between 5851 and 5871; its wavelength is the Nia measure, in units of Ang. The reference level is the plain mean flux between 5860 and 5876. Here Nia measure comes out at 5870.31 Ang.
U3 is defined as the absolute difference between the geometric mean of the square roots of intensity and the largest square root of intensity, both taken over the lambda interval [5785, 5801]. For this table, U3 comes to 0.1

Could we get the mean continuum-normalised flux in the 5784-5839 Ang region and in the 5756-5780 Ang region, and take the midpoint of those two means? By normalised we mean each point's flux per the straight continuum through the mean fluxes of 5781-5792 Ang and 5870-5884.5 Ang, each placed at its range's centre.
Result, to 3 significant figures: 1.04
